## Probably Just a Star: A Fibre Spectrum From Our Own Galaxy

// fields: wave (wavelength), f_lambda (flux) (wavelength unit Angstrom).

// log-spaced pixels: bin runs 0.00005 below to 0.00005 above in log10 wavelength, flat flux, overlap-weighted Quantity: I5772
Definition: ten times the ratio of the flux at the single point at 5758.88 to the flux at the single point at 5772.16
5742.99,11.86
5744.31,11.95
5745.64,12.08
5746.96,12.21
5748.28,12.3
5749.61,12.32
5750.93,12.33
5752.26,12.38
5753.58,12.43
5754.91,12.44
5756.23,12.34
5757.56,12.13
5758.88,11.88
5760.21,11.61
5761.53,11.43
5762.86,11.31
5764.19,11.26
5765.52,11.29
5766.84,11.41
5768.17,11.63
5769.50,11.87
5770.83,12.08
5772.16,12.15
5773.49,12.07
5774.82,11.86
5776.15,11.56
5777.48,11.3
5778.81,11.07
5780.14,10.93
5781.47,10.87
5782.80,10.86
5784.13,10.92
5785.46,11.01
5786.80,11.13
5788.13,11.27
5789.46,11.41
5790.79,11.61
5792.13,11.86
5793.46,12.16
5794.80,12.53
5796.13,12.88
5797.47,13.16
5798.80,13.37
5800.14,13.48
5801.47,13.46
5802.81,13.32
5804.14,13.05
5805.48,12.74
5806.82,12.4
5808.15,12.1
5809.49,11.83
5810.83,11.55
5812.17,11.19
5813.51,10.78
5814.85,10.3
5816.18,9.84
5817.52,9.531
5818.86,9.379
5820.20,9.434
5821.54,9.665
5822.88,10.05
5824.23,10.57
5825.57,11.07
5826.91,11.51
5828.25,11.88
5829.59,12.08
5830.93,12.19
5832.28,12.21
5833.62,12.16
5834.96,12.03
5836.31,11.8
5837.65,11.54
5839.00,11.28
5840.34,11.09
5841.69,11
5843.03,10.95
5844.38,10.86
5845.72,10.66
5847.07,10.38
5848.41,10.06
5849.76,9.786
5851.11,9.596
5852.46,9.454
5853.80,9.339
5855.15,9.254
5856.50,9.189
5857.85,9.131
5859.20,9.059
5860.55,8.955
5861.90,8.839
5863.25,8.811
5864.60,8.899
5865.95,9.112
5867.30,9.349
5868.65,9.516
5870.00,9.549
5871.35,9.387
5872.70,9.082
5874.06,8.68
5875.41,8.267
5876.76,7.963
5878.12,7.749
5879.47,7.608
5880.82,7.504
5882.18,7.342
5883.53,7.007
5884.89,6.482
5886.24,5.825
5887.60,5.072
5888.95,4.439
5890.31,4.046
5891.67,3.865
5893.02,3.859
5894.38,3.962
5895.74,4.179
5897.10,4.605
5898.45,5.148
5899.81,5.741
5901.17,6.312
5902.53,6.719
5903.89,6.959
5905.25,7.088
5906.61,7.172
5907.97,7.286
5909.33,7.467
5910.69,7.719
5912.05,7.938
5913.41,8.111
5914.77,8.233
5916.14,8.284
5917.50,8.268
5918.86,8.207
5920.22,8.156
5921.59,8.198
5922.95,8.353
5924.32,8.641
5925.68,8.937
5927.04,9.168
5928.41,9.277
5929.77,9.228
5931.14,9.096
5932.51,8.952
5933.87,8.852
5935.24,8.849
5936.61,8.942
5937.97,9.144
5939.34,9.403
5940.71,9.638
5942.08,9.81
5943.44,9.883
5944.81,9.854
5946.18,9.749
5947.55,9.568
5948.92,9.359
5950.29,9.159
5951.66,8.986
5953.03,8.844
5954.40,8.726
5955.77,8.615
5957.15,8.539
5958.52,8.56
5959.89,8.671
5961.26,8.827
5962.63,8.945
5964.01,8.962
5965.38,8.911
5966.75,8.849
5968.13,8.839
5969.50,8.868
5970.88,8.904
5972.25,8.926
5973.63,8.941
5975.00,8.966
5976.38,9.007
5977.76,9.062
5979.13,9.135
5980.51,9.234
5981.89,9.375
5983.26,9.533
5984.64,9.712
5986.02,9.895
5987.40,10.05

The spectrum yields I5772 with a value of 9.8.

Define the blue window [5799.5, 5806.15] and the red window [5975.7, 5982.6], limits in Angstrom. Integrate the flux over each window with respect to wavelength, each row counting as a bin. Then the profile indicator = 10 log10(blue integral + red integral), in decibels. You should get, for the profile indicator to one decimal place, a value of 21.8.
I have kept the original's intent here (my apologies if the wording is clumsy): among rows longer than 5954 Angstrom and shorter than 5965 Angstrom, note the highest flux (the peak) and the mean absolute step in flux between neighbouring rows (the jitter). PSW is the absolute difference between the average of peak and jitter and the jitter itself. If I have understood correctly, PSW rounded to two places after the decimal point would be 4.44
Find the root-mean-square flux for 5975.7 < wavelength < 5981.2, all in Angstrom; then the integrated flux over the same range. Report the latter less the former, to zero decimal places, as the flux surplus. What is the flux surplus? 41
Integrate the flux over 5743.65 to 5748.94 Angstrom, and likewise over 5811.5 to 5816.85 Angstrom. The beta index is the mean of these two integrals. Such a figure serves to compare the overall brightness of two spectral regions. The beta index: 60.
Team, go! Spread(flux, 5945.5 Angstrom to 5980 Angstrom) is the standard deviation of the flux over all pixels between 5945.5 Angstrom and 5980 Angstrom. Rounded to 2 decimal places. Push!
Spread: 0.28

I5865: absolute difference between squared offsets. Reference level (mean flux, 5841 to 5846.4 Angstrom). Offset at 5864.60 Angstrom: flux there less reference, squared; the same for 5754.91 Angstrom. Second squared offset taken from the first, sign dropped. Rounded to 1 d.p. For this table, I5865 1.4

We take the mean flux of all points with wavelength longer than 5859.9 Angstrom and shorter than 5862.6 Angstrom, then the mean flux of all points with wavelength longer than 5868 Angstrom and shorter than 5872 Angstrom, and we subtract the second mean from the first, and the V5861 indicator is -0.6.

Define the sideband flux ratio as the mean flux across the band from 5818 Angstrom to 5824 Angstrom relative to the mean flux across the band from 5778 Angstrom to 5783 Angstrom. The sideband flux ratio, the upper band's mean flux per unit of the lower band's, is 0.88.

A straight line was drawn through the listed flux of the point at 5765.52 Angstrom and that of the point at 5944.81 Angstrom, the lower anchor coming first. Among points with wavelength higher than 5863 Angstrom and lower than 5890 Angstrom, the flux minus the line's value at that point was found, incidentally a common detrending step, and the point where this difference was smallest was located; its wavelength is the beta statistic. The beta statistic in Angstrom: 5888.95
